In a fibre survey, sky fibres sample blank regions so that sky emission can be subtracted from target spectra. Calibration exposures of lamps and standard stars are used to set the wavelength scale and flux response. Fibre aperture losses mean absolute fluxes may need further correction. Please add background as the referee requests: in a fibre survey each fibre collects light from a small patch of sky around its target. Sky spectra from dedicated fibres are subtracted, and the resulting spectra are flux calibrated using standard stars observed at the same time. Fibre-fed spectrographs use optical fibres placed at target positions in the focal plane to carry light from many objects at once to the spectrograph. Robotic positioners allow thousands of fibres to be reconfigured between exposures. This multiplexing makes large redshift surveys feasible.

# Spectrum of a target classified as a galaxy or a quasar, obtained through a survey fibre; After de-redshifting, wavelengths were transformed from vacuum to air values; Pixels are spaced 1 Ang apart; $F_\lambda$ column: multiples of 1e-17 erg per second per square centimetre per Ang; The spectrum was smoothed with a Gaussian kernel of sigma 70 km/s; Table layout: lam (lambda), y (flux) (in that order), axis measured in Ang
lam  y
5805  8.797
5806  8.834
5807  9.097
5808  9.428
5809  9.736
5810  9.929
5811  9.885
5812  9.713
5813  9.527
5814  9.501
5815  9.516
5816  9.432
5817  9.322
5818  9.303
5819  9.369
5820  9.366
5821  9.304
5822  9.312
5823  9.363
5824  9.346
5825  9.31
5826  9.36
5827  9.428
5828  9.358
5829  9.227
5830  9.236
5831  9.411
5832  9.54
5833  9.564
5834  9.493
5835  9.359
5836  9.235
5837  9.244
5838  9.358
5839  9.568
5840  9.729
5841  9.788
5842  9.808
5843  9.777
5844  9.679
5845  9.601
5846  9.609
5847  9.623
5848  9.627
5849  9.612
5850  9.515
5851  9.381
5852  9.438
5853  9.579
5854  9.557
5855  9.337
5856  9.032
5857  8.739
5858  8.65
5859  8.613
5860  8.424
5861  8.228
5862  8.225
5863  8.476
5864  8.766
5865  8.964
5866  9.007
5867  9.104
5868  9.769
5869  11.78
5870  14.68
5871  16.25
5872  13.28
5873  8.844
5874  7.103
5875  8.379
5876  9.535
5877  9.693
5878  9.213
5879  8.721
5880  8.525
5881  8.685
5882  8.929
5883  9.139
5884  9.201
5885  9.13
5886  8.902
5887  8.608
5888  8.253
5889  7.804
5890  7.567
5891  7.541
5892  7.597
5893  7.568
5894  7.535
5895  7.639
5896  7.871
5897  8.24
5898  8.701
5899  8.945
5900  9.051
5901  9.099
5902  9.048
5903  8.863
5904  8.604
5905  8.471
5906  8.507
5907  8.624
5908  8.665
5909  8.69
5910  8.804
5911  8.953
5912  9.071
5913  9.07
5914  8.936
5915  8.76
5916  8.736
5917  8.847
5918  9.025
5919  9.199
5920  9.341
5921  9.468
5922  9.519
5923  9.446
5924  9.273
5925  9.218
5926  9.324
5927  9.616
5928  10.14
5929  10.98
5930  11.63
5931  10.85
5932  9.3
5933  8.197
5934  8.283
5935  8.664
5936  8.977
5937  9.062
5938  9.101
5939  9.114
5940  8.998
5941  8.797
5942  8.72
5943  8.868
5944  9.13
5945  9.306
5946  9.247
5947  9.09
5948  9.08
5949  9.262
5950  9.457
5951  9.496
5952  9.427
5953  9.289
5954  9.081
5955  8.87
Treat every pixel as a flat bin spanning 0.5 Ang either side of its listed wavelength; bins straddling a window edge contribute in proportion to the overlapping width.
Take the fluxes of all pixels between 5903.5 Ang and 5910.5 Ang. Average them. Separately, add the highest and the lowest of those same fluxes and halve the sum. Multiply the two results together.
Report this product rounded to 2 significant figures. 74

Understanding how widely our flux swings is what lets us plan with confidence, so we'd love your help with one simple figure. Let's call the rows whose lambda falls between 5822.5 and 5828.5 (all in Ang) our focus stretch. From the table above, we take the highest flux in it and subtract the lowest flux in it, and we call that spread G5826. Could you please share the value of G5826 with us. 0.1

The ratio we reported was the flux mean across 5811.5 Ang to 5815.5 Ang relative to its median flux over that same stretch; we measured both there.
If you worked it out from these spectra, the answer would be 1.00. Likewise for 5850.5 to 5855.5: 1.00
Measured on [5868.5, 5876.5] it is 1.05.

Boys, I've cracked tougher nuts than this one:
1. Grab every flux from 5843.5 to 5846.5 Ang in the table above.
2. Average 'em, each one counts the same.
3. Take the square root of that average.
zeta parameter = 3.10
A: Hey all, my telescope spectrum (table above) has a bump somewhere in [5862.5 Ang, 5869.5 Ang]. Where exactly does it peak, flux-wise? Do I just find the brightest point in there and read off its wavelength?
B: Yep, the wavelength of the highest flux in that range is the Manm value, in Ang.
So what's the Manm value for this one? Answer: 5869 Ang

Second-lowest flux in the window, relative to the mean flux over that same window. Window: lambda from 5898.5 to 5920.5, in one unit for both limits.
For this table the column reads 0.96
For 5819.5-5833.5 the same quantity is 0.99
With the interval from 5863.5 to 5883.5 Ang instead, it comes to 0.84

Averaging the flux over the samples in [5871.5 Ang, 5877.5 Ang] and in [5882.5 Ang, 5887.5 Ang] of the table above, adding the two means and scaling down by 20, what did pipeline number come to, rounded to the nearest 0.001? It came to 0.923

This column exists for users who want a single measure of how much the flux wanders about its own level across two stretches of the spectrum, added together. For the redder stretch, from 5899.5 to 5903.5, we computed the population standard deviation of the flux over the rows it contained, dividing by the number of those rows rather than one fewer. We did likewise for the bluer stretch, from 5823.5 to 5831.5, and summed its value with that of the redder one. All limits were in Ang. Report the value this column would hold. 0.16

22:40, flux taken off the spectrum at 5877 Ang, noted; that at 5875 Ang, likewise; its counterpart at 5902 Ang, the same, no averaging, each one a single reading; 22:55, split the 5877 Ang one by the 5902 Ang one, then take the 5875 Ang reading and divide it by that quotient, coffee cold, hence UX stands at 7.8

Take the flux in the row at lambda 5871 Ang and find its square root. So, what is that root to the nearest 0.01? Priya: 4.03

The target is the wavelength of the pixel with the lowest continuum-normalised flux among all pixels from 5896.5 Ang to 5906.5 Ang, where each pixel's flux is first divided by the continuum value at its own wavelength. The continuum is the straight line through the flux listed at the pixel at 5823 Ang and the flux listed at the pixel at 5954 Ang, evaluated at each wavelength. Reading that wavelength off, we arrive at 5897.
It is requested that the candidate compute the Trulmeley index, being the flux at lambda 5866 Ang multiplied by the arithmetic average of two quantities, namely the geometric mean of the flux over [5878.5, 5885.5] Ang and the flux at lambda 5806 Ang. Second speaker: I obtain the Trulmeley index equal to 79.9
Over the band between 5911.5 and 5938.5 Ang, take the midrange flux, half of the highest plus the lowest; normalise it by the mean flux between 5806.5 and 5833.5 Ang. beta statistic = 1.050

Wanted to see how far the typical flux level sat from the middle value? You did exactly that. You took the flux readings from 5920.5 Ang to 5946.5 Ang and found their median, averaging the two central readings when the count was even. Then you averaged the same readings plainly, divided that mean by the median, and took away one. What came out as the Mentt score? 0.013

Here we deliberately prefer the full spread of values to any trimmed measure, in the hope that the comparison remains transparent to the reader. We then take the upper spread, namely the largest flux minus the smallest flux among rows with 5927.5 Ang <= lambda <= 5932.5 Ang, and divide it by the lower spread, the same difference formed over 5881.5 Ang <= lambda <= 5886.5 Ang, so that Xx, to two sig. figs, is 7.8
